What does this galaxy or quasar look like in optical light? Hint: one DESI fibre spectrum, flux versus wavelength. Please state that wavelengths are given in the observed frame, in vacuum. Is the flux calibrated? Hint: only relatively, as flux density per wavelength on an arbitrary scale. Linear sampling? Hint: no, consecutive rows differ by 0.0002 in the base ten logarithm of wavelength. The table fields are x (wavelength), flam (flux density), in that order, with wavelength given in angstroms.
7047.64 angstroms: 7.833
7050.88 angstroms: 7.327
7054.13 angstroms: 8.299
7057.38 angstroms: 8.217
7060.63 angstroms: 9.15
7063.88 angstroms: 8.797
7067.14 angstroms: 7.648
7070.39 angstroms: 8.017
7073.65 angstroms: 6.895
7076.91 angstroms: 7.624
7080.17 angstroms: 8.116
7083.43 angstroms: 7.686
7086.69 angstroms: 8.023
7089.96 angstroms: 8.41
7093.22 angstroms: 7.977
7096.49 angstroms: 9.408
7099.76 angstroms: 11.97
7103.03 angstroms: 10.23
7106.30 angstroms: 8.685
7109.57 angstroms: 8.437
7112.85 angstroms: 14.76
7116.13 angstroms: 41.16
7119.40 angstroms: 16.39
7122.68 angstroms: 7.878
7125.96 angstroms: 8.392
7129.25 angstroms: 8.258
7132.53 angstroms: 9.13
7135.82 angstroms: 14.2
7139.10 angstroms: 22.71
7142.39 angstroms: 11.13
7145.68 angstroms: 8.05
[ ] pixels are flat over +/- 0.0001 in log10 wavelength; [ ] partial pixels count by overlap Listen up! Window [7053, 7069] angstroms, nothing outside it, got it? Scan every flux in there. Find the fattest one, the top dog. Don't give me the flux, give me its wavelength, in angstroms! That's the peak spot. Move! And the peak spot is 7060.63 angstroms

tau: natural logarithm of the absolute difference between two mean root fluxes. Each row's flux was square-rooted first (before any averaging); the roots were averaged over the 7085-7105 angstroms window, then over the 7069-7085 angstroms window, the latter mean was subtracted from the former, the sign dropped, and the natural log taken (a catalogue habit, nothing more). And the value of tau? -1.3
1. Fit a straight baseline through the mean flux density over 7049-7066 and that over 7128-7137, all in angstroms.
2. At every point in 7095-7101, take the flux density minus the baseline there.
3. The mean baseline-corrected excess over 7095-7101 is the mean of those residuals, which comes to 1.2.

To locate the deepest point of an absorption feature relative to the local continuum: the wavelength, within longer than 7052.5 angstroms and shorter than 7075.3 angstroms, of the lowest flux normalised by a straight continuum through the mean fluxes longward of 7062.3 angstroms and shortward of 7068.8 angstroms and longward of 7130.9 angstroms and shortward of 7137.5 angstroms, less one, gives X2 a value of 7073.65 angstroms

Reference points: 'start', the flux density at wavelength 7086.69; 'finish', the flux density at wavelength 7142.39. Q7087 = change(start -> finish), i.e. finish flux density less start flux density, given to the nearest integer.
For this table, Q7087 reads 3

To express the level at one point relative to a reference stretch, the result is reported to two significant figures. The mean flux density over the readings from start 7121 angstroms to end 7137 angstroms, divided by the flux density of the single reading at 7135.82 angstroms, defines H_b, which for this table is 0.67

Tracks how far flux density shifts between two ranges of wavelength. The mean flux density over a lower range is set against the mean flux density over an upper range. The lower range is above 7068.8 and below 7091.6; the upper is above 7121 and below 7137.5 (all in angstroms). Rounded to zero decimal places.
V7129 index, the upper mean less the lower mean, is 2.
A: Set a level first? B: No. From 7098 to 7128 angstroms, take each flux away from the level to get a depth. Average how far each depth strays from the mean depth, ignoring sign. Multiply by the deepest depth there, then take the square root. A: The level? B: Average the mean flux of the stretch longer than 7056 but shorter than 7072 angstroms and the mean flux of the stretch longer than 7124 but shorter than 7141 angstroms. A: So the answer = 4.1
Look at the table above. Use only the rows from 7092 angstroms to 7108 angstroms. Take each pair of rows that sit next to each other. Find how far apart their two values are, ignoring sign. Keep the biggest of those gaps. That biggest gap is 2.6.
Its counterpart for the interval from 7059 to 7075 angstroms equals 1.1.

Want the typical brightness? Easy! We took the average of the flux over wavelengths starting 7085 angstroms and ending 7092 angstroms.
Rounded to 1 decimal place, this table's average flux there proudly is 8.2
